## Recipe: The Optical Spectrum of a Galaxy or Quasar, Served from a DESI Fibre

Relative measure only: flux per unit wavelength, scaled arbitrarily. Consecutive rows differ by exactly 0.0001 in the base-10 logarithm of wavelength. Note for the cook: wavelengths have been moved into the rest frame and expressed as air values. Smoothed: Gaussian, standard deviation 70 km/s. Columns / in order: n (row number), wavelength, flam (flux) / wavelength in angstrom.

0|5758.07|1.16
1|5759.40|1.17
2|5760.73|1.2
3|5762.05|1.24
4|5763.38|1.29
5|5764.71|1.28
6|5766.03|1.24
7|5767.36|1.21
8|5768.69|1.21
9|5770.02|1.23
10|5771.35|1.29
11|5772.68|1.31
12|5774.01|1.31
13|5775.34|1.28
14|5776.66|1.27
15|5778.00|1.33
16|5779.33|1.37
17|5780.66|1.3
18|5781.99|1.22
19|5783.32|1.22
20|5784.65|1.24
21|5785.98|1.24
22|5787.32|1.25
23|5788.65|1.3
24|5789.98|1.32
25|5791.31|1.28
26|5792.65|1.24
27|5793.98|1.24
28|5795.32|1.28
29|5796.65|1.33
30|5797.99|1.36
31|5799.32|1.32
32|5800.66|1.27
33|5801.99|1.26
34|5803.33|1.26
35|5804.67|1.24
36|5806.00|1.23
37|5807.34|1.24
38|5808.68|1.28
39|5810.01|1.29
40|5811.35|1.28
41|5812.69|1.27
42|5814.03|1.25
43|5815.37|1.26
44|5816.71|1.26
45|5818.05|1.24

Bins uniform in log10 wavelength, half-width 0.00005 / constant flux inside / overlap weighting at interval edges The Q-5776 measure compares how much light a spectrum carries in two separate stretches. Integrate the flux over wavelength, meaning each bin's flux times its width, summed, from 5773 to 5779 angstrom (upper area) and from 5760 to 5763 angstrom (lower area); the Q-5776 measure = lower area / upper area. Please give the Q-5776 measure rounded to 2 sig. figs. 0.47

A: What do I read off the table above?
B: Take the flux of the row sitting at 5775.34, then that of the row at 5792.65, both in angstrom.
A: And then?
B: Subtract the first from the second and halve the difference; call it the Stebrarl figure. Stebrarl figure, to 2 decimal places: -0.02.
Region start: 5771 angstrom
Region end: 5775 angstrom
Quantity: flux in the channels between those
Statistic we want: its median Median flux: 1.31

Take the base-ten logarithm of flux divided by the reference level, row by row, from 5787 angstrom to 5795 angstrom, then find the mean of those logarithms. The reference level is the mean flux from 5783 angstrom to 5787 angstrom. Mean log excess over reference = 0.013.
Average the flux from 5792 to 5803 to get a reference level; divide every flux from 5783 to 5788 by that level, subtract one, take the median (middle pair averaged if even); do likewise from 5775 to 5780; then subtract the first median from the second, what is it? 0.05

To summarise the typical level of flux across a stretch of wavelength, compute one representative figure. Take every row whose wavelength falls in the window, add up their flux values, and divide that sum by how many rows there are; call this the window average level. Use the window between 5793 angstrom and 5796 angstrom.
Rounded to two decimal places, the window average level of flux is 1.26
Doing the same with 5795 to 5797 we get 1.31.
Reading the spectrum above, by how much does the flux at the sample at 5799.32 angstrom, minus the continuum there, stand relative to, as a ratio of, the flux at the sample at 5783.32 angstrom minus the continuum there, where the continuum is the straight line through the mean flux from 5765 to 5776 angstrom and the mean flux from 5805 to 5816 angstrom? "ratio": -1.4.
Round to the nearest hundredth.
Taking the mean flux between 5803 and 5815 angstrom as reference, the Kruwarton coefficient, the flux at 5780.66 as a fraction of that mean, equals 1.03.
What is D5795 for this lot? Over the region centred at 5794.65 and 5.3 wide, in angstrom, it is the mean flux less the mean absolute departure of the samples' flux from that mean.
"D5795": 1.24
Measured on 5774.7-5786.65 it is 1.23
